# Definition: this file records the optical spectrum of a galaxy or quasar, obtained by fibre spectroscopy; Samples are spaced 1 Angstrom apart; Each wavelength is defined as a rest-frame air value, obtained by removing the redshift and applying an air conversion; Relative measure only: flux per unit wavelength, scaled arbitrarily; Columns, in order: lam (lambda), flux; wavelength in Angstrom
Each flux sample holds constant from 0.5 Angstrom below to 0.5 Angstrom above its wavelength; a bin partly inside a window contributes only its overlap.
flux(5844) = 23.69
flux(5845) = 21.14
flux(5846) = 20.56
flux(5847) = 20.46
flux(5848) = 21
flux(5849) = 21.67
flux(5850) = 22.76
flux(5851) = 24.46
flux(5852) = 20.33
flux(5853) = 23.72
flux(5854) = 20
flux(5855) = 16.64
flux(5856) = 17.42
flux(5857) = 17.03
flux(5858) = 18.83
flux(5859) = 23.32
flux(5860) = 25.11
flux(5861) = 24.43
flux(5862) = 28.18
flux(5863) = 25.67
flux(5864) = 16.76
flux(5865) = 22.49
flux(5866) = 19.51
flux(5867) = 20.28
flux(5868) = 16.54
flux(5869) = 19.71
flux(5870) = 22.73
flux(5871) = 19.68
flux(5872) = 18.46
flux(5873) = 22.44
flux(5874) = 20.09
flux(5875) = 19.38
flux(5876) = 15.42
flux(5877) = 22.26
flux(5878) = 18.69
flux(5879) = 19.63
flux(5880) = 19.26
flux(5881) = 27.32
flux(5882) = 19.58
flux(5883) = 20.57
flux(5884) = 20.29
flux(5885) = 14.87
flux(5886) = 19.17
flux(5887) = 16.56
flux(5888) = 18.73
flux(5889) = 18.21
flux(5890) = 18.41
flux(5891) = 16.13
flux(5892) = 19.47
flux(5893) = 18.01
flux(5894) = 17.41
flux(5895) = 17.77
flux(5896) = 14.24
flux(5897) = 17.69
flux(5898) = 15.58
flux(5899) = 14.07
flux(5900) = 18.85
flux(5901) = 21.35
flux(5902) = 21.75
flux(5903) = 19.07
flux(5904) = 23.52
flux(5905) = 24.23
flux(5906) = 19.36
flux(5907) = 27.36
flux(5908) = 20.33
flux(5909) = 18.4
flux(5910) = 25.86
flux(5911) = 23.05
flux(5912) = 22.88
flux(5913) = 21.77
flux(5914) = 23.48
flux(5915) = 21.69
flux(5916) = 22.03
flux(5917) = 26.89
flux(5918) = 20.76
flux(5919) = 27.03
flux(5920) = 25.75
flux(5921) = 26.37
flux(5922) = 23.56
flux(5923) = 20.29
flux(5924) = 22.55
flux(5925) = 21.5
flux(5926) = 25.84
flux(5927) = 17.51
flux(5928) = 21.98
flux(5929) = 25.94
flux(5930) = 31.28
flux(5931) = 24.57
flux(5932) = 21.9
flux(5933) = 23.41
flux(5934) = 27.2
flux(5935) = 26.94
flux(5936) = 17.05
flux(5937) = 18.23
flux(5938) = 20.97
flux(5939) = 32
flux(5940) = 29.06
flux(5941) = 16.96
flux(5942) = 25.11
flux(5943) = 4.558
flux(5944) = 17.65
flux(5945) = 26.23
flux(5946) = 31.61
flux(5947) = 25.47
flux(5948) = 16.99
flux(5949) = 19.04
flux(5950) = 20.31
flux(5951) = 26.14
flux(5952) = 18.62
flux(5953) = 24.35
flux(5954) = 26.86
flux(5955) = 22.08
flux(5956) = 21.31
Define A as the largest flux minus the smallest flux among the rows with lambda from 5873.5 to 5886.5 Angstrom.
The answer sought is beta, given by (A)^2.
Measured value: 155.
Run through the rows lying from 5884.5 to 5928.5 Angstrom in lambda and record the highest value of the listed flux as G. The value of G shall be 27.36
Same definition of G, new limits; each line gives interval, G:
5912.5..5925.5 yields 27.03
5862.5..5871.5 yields 25.67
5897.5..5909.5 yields 27.36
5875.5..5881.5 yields 27.32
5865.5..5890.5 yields 27.32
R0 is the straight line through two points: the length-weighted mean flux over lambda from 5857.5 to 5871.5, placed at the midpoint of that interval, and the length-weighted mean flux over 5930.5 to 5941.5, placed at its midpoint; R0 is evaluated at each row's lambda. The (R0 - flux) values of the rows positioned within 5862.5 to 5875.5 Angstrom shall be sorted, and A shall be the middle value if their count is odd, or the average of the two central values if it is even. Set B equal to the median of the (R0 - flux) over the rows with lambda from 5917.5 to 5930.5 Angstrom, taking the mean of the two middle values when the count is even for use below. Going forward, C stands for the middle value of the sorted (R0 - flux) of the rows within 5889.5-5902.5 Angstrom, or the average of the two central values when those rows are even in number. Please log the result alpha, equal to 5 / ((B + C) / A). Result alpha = 2.4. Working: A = 2.1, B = 0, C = 5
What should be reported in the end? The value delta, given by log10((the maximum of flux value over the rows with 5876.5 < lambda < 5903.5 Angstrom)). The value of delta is 1.44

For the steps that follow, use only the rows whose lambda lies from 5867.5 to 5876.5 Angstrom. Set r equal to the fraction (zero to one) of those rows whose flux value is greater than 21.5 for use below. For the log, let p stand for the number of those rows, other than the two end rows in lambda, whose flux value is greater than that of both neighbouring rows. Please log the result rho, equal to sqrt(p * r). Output 0.7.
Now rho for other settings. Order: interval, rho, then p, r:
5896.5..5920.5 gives 2.0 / 7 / 0.6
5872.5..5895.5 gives 1.0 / 8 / 0.1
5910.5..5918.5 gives 1.3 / 2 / 0.9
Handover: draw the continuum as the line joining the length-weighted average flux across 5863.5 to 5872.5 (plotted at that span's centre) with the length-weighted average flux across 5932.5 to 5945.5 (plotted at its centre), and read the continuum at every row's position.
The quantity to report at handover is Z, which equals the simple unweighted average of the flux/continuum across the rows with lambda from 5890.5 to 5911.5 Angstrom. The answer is 0.95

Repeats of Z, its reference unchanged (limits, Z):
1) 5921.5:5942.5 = 1.08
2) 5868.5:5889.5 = 0.99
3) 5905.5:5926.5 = 1.09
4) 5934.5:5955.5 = 1.00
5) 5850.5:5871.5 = 1.09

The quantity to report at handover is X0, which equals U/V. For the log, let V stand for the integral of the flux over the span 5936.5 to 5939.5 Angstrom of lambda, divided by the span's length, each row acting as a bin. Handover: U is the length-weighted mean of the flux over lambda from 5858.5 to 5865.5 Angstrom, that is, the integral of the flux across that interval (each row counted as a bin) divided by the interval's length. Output 1.00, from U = 24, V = 23.7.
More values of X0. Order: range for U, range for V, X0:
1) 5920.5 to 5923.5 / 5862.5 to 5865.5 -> 1.08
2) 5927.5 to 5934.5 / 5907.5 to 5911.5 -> 1.15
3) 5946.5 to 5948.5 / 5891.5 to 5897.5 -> 1.22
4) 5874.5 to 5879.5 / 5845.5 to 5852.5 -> 0.88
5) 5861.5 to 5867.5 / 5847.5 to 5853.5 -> 0.99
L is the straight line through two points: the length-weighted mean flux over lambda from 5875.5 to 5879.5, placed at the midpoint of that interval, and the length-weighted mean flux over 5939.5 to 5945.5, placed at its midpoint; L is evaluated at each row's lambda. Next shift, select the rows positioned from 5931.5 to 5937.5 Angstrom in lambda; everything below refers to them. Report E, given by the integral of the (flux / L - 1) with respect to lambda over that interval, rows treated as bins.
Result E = 0.8 Angstrom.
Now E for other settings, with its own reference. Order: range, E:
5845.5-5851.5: 1.0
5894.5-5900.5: -0.9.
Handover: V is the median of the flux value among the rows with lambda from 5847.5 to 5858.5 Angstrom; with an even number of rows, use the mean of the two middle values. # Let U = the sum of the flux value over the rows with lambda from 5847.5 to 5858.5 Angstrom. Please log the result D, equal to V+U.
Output 244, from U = 224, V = 20.3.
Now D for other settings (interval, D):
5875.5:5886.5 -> 237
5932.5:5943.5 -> 265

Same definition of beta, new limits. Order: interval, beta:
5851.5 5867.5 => 133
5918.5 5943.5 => 753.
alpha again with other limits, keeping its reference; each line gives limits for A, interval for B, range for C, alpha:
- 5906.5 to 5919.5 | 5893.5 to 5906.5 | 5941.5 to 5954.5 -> 0.0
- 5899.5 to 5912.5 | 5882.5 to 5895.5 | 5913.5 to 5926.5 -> 1.2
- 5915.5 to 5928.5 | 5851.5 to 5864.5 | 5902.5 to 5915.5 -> 3.1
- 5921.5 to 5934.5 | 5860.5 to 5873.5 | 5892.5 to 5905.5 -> 0.0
